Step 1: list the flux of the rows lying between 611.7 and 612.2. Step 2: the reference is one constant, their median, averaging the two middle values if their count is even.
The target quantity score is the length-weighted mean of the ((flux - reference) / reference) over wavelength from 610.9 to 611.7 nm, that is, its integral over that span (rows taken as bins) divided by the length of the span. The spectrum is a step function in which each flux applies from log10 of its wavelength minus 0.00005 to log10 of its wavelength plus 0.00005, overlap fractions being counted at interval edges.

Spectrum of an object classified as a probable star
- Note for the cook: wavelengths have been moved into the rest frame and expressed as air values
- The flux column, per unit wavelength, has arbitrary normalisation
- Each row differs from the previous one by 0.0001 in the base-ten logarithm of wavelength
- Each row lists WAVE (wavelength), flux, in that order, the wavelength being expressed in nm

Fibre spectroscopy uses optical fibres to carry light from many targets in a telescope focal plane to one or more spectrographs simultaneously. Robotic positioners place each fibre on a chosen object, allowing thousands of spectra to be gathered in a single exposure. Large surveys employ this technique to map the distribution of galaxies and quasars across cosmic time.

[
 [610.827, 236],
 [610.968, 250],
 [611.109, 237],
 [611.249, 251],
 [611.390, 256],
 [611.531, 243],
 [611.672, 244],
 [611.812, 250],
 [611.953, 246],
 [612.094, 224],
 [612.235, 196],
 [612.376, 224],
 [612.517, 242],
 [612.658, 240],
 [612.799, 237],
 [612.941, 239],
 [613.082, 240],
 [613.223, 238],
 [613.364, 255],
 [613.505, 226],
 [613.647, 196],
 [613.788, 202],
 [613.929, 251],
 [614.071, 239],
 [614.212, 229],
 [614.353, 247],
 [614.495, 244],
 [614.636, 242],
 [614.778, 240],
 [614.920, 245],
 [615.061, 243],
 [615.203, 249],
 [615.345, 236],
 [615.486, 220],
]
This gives 0.00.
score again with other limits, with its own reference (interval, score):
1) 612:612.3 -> -0.13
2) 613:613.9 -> -0.08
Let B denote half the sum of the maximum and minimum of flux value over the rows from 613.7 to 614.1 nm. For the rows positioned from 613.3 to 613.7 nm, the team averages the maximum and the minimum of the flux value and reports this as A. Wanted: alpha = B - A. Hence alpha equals 1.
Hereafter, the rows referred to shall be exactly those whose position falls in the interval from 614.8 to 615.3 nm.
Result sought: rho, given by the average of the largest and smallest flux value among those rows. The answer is 246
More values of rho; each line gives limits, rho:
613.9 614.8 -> 240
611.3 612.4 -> 226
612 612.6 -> 219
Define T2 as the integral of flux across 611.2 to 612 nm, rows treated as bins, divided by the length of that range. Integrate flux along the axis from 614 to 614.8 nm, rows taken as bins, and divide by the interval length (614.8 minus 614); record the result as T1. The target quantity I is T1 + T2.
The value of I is 489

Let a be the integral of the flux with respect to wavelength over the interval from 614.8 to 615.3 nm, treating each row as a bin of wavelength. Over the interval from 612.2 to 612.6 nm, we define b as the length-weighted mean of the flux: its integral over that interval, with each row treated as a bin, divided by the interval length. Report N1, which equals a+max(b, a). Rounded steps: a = 122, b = 223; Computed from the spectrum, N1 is 346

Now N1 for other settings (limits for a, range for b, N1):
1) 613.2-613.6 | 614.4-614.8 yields 337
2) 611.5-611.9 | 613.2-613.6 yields 336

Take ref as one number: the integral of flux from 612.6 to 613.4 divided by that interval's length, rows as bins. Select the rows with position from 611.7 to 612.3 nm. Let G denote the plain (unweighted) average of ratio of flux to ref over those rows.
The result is 0.95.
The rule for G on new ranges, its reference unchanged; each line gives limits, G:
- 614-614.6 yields 1.00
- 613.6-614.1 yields 0.92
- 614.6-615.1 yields 1.01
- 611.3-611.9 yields 1.03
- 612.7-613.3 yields 0.99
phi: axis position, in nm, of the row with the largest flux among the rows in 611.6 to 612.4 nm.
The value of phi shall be 611.812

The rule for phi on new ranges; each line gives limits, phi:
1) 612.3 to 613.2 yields 612.517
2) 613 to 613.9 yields 613.364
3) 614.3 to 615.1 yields 614.353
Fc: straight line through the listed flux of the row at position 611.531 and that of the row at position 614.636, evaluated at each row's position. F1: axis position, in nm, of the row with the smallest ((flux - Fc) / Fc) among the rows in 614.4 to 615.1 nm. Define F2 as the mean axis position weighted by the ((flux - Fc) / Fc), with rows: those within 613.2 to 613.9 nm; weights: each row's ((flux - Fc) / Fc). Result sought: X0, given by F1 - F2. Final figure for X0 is 1.08 nm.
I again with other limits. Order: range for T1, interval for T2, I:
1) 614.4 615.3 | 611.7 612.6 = 475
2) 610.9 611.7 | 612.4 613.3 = 486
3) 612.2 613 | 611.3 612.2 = 473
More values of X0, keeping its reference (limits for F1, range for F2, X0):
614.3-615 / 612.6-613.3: 1.83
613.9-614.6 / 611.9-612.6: 1.96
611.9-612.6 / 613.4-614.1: -1.43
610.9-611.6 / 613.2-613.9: -2.59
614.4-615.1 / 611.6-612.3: 2.51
